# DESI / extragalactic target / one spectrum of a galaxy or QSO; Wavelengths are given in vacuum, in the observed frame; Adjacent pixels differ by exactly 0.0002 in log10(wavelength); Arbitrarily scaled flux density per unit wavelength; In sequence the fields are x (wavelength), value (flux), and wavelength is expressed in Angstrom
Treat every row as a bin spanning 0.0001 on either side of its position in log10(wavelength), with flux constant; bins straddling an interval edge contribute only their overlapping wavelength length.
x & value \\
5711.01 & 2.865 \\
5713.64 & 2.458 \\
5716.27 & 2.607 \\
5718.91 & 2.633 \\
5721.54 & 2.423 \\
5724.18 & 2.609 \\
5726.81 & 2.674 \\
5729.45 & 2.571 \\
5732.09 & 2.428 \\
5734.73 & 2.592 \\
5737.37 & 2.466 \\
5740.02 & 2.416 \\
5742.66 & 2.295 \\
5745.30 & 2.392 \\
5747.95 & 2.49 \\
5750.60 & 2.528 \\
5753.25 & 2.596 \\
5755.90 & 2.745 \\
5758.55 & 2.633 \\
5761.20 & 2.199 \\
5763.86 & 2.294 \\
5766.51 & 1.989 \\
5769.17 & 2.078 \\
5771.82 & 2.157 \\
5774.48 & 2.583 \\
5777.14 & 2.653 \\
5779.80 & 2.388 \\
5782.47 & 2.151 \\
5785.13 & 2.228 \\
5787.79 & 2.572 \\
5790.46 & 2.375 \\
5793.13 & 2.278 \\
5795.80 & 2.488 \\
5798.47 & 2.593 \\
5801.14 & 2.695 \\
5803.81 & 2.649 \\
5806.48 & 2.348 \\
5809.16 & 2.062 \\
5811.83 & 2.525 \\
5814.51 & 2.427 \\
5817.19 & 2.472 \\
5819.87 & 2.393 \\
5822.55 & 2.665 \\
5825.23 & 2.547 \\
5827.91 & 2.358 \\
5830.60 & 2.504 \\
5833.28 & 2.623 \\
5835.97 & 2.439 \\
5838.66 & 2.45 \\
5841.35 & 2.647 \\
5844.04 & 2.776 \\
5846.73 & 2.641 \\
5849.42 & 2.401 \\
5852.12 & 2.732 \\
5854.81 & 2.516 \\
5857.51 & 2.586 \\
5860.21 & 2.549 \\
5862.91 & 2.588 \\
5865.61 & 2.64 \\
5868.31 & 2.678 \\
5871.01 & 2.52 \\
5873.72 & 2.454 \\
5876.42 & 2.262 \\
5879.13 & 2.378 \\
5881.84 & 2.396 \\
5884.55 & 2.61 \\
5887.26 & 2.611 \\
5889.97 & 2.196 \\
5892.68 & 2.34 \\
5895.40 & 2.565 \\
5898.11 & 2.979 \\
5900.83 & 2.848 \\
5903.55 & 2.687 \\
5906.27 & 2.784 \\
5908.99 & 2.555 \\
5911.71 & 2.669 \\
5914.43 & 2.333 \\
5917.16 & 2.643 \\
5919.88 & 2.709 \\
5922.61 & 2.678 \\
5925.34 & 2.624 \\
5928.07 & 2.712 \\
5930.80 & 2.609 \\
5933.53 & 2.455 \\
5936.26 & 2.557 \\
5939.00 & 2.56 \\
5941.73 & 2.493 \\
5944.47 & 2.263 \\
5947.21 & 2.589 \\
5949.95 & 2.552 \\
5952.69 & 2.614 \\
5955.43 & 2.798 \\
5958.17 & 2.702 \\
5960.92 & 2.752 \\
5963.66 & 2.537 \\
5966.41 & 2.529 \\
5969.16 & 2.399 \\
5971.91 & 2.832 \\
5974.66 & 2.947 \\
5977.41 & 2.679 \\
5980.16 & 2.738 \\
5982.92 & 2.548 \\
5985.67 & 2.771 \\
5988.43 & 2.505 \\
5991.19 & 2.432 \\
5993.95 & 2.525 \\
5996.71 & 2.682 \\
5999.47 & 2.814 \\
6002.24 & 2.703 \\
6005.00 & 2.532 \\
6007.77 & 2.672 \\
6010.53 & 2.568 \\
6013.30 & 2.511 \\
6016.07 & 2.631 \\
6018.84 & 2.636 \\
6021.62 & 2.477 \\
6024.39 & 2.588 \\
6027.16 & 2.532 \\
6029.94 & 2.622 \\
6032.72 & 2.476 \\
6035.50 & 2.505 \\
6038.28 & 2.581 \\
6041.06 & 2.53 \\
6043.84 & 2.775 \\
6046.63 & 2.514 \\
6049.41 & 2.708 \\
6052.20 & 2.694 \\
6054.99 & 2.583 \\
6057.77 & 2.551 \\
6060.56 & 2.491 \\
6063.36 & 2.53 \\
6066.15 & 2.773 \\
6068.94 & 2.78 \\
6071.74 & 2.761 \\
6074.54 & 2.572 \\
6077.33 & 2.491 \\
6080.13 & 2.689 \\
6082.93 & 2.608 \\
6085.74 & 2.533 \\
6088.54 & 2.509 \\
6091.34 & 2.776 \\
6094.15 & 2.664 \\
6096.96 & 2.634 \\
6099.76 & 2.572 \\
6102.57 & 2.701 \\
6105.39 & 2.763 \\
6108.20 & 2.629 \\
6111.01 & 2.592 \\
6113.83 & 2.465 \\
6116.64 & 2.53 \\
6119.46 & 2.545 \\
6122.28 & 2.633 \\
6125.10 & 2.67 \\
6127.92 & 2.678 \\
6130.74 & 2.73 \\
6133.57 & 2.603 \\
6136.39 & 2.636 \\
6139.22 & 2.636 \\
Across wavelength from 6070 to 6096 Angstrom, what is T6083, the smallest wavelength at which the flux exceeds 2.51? 6071.74 Angstrom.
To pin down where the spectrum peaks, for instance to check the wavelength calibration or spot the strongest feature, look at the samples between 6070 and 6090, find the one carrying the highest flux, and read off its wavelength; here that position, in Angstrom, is 6071.74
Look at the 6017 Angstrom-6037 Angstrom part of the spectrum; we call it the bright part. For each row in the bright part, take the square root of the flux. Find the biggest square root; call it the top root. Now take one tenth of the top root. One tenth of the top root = 0.162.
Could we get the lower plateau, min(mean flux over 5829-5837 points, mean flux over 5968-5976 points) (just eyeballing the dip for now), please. 2.52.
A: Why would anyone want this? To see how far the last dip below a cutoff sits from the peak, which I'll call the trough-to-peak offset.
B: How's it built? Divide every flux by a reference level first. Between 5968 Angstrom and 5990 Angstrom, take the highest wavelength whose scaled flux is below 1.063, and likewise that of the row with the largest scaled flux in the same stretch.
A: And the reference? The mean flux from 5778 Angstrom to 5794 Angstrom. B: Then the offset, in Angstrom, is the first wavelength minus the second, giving -5.5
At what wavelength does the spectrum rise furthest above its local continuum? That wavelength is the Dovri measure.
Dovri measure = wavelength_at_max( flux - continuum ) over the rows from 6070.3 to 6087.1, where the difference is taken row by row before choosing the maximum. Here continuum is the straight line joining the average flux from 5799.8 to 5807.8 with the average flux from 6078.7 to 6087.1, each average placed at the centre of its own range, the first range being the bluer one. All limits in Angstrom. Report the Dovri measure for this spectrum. 6071.74 Angstrom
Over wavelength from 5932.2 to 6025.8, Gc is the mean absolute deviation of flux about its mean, 0.11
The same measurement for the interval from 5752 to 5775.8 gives 0.24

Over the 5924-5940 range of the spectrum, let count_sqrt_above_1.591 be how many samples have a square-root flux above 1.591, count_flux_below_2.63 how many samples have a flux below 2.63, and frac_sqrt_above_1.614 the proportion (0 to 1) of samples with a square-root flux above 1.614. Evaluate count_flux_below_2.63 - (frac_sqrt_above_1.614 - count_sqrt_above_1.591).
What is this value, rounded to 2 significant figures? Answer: 9.5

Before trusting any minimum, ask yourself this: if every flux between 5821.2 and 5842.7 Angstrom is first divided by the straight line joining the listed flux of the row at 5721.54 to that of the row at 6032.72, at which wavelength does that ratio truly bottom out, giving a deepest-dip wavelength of 5827.91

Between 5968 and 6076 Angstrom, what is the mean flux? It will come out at 2.62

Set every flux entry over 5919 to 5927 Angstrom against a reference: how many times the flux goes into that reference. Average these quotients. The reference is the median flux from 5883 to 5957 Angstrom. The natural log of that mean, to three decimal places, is -0.023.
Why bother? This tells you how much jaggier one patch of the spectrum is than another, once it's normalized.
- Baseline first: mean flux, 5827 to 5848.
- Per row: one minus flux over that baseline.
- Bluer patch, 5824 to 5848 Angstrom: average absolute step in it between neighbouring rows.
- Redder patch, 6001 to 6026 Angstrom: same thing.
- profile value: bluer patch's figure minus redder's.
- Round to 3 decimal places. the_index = 0.012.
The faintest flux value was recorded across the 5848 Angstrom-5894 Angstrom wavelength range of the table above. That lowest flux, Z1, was 2.196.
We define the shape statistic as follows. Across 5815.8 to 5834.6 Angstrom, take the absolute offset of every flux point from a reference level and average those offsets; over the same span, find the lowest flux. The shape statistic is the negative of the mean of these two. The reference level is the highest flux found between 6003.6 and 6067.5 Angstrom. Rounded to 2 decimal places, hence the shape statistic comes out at -1.31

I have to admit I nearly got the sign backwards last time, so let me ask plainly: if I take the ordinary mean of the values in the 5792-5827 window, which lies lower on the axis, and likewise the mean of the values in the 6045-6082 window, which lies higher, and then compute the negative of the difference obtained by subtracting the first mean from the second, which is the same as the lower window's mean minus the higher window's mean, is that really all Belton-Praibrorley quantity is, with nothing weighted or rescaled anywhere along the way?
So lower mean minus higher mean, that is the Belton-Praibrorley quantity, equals -0.15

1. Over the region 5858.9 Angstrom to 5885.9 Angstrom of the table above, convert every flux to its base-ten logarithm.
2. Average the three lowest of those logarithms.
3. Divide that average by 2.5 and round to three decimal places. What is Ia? 0.148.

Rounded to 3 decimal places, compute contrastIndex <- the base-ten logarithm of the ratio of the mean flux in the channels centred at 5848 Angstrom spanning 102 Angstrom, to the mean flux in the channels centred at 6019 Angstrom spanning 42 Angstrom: -0.012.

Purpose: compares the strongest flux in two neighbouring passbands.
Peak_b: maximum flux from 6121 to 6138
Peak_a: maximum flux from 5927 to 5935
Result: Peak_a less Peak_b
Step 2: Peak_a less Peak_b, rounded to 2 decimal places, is -0.02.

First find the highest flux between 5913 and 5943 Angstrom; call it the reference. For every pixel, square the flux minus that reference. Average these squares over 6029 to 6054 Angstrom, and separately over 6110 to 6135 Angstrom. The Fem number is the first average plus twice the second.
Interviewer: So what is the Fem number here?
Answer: 0.06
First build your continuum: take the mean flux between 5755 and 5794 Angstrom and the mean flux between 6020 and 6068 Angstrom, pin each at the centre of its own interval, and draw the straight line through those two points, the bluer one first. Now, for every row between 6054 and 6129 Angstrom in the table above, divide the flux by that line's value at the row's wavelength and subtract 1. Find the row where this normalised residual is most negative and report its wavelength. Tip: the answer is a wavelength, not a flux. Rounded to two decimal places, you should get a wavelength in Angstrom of 6113.83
